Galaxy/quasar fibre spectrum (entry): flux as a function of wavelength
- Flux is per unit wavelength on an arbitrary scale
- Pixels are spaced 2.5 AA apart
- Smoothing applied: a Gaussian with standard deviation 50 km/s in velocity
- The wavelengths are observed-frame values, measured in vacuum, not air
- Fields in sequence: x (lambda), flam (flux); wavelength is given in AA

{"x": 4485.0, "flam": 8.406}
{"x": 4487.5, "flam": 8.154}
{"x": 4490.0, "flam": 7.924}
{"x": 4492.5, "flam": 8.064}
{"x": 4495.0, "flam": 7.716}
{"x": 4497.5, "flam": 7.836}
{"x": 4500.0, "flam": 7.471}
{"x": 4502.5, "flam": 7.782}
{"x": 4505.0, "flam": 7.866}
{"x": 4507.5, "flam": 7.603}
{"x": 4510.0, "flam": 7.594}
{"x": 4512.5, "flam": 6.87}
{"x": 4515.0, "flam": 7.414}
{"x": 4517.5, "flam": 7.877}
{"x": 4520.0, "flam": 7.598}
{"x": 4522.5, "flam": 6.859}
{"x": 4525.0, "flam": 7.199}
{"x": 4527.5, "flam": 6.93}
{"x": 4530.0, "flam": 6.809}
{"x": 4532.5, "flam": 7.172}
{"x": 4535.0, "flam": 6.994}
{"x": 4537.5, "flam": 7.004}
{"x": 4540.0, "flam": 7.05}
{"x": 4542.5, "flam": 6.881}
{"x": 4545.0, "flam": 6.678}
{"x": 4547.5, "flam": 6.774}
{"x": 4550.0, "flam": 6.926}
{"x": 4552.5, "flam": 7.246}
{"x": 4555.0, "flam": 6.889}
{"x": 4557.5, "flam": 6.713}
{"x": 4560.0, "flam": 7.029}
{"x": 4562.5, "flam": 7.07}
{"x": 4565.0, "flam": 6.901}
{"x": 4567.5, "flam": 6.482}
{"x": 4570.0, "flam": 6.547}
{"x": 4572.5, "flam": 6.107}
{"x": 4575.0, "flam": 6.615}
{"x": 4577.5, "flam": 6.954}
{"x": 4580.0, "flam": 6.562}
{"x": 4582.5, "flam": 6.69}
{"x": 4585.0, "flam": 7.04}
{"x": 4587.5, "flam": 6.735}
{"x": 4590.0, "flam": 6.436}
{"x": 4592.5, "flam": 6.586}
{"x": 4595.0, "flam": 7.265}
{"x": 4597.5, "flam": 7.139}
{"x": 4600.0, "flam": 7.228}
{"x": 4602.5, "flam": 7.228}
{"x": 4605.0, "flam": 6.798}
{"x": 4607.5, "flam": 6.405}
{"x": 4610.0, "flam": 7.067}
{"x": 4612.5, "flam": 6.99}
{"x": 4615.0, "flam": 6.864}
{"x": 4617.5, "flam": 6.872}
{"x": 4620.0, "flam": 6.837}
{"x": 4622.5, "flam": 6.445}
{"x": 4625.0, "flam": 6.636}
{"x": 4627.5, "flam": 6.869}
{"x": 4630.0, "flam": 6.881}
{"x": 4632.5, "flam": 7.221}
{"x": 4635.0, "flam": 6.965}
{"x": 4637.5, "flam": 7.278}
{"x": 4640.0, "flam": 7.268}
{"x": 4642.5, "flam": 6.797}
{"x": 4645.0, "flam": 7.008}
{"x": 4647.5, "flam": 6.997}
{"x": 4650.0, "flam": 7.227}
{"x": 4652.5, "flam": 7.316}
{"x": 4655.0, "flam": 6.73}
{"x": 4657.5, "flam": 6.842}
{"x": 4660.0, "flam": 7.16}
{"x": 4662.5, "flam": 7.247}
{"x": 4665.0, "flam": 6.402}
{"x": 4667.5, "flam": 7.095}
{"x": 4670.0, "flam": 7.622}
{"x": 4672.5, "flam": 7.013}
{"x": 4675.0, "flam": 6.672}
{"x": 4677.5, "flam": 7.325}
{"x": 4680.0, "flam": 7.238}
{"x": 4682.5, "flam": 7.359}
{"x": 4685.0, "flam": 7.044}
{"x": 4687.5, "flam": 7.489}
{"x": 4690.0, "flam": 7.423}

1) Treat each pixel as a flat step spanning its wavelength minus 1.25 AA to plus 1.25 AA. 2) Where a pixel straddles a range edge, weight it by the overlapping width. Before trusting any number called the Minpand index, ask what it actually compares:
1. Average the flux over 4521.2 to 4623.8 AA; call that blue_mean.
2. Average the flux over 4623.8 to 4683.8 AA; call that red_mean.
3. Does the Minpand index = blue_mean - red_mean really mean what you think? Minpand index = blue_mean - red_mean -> -0.19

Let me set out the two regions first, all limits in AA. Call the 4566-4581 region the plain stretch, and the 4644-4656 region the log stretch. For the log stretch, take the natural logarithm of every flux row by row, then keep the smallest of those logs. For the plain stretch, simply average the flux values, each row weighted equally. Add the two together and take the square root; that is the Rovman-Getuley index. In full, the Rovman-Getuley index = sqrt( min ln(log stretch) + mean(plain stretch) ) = 2.91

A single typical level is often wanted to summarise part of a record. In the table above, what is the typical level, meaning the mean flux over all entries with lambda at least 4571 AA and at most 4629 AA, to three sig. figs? 6.80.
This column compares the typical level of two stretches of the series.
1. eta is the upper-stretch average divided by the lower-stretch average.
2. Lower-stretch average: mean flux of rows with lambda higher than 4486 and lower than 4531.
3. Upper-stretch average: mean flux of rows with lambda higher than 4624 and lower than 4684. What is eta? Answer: 0.94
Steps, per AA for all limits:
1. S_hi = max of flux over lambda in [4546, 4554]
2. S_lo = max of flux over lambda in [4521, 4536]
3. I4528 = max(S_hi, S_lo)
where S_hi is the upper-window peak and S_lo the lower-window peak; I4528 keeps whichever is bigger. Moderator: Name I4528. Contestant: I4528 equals 7.2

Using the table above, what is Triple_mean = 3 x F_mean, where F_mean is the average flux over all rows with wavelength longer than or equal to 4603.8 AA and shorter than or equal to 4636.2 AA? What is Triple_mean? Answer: 20.5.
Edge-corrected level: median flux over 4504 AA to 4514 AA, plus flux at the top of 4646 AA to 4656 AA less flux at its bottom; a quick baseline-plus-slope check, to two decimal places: 7.33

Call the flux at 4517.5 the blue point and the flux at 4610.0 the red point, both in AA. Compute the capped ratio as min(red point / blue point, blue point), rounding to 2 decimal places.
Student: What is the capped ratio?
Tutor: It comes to 0.90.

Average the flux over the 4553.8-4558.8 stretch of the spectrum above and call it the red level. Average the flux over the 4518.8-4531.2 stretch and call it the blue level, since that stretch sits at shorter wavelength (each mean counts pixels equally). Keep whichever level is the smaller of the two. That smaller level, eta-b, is 6.80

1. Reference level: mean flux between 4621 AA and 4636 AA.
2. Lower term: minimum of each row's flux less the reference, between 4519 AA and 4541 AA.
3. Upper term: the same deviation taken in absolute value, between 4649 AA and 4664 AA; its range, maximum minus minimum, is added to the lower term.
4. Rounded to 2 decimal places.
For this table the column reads 0.45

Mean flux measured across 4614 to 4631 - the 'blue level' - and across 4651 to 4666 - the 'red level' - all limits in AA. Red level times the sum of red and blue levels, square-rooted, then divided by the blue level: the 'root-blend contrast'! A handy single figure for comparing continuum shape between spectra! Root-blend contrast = 1.44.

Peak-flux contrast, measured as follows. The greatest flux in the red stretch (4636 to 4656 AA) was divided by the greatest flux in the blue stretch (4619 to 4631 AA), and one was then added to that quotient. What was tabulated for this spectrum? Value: 2.06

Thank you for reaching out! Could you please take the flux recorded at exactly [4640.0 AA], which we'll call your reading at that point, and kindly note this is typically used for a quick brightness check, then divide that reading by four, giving 1.82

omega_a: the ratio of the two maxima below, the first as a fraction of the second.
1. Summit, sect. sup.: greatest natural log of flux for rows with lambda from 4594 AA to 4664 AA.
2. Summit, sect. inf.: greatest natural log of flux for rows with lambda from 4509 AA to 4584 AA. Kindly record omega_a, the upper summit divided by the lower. 0.96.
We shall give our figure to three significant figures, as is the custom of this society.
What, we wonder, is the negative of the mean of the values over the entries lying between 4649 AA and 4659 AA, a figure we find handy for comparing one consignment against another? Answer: -7.03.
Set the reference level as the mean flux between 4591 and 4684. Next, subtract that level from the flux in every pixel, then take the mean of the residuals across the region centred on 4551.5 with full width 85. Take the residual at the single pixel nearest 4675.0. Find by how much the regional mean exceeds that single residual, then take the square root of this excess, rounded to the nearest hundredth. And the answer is 0.50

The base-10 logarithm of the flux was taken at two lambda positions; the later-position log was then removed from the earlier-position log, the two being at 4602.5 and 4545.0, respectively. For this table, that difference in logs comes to -0.034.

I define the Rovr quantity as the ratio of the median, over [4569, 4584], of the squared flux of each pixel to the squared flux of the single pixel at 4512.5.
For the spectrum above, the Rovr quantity 0.92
